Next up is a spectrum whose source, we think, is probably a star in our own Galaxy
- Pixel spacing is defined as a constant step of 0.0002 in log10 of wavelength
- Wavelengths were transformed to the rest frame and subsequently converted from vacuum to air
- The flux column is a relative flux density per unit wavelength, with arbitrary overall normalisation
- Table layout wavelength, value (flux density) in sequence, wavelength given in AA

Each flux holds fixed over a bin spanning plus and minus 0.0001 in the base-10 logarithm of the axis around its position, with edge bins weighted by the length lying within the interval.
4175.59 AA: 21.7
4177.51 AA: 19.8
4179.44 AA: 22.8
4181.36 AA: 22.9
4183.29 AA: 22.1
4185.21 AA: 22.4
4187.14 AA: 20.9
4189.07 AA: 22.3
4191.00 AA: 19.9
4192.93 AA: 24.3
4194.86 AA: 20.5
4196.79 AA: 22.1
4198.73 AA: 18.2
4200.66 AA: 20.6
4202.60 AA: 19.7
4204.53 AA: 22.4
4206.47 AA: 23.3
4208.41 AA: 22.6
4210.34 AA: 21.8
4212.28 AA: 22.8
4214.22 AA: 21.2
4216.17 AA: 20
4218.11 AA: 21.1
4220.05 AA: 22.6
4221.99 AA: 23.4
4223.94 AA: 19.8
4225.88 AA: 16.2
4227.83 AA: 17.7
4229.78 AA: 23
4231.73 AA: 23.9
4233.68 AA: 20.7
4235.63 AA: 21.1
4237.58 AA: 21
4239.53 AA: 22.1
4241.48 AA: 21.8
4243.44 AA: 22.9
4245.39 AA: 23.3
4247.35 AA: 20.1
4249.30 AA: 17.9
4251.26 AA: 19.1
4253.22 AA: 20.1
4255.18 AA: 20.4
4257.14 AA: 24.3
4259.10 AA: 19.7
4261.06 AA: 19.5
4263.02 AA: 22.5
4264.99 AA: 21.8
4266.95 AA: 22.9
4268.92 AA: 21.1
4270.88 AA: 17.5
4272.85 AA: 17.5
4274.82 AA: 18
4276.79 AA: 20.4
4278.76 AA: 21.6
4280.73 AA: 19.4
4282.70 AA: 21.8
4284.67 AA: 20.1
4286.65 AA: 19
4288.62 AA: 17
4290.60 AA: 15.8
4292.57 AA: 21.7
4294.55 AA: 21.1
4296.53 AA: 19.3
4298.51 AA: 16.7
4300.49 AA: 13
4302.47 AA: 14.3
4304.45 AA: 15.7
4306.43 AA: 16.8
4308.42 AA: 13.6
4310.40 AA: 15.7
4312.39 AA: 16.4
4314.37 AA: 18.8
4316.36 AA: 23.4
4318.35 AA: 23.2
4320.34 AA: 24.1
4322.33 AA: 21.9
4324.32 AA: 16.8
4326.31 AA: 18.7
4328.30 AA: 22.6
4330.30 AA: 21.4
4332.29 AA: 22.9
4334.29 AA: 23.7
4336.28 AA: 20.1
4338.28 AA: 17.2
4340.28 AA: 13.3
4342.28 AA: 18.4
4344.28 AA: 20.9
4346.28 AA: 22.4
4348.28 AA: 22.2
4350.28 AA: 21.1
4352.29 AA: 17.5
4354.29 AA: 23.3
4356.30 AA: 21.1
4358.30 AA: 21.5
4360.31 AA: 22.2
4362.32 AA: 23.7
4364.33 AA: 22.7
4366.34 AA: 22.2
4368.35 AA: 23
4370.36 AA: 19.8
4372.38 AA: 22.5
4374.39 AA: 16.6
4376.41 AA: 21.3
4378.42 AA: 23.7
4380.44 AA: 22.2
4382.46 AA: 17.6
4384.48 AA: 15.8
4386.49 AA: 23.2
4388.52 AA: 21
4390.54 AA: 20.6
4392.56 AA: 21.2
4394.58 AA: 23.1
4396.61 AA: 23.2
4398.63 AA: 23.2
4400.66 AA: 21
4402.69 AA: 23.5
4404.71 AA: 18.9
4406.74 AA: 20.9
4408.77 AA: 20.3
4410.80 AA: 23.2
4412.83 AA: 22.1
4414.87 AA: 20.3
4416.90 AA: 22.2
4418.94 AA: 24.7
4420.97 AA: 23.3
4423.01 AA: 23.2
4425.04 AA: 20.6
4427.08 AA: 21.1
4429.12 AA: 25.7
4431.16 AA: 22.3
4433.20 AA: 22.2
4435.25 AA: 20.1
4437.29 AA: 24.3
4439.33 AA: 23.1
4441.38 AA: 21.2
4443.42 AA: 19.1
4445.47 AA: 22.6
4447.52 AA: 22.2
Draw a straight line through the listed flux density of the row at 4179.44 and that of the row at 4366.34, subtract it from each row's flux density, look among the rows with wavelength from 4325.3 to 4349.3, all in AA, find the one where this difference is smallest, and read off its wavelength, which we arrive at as 4340.28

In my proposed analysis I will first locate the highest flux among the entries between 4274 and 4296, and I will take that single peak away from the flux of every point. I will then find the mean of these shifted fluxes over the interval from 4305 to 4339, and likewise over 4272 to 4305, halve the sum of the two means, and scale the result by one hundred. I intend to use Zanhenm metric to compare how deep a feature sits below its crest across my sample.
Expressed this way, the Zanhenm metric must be -269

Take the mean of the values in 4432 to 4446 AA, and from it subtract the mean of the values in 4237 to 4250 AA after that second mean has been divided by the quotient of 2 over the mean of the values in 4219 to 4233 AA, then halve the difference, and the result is -101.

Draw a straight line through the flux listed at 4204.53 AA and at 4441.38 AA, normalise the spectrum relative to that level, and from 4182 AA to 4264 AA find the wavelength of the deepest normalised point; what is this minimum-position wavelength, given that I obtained 4225.88 AA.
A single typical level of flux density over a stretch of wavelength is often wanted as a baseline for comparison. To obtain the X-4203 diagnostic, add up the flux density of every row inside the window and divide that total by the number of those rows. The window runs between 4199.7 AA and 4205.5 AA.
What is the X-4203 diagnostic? 21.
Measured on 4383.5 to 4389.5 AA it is 20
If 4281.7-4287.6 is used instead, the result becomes 20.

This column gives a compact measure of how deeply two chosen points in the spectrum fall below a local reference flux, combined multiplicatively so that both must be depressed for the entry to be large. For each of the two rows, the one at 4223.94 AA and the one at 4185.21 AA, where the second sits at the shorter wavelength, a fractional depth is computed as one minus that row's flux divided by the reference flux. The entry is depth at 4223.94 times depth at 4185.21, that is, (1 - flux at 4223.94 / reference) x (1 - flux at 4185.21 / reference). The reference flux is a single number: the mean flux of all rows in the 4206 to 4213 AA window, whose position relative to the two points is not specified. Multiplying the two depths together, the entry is 0.001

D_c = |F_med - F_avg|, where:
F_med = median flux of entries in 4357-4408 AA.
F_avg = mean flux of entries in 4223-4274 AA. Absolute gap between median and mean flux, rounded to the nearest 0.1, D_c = 1.5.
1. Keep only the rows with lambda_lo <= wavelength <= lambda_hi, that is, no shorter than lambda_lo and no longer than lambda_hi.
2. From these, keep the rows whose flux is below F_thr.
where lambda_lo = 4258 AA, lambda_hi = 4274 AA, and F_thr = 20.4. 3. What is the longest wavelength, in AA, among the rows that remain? 4272.85 AA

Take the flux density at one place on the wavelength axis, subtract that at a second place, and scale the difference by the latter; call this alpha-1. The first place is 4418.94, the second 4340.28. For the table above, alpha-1 0.86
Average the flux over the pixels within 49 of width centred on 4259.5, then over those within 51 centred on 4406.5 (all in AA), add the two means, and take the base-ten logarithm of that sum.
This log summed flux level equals 1.63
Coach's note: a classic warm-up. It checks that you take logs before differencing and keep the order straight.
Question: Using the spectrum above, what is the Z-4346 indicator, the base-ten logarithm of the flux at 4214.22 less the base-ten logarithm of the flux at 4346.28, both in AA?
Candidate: -0.02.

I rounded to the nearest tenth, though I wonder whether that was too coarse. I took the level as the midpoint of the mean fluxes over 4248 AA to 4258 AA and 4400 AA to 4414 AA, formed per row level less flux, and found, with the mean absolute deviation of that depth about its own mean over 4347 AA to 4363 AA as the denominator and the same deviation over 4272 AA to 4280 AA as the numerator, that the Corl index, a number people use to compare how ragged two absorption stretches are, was 1.3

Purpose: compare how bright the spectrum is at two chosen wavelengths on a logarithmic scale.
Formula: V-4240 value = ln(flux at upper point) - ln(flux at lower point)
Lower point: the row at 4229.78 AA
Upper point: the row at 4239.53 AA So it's -0.04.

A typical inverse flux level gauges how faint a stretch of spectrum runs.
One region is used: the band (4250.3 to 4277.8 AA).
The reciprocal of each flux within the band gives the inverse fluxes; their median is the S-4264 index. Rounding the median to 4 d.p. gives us 0.0494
